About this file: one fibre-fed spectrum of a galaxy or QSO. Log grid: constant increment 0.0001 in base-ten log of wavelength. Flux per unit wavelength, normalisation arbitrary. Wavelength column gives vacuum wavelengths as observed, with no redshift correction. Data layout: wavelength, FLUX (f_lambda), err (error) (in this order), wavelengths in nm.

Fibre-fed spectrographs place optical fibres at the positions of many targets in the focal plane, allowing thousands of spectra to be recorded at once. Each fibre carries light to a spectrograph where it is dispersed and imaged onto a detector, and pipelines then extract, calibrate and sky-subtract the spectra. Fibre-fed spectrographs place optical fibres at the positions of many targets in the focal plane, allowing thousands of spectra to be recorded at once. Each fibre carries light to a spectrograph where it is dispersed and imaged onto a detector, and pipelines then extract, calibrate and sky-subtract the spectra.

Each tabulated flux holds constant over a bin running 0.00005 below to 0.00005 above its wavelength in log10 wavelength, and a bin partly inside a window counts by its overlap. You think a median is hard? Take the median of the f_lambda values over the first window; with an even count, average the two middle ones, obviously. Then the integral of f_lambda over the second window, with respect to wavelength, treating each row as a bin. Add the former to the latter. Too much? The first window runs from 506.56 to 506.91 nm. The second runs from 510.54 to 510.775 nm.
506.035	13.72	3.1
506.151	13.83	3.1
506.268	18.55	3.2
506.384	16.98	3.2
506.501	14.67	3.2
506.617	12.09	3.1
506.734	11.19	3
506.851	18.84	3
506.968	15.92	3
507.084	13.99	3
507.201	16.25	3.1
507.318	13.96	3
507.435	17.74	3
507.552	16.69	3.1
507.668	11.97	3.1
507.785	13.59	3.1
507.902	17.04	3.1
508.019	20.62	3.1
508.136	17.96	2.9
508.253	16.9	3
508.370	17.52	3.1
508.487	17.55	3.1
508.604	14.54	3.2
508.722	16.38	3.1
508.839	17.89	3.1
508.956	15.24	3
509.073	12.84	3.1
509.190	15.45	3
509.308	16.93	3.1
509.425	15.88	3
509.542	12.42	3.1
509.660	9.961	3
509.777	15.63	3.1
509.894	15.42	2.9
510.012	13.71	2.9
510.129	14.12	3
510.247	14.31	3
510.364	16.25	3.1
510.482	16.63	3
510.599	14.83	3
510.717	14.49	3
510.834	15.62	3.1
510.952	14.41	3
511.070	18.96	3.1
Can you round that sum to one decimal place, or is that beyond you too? 15.5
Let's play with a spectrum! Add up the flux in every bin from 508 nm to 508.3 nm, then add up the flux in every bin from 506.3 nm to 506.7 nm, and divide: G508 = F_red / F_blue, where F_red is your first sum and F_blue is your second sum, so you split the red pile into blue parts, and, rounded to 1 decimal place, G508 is 1.3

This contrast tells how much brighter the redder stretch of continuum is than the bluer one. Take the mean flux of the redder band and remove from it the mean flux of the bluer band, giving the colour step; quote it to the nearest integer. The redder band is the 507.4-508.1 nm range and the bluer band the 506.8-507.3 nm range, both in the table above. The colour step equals 0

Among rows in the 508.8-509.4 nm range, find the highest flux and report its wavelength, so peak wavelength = 508.839 nm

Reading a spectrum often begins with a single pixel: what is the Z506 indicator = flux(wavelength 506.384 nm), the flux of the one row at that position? 16.98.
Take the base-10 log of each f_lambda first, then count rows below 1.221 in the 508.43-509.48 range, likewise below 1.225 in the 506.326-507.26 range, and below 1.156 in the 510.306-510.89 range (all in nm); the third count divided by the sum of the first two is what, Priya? 0.00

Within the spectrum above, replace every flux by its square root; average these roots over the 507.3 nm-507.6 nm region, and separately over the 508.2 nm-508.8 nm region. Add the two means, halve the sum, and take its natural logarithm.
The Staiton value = 1.40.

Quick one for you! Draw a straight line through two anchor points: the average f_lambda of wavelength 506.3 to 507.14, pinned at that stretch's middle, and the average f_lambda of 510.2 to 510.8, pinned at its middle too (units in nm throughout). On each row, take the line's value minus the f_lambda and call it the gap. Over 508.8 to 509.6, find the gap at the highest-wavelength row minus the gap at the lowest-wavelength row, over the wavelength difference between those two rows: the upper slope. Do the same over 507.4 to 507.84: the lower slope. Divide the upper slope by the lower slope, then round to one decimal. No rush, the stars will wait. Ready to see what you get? 0.7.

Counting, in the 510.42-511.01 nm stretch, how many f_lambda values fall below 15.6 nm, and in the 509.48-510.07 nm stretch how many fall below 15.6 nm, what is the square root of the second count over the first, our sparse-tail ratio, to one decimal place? 1.2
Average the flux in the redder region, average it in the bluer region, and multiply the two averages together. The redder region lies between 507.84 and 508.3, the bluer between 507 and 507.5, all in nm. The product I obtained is 281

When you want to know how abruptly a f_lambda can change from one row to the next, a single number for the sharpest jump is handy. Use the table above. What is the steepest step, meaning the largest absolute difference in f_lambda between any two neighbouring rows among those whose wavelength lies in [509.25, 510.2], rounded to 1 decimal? 5.7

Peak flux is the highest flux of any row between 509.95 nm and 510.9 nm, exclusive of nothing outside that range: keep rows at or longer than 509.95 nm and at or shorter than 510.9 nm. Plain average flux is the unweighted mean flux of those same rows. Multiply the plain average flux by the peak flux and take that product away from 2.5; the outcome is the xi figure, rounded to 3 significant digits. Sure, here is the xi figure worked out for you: -247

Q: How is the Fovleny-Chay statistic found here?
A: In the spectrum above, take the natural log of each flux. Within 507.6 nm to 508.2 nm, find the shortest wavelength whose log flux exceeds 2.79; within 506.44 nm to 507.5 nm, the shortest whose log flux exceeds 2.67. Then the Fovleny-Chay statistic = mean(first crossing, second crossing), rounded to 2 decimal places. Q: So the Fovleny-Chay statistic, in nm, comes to 507.20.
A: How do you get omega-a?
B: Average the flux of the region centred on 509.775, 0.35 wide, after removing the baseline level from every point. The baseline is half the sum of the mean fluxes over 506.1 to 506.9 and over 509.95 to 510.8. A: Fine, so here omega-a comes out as -1.4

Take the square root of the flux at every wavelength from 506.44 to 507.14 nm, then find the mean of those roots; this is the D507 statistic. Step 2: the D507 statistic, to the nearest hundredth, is 3.79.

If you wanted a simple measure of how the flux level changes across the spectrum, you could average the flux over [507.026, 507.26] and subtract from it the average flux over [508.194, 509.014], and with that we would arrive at -1.5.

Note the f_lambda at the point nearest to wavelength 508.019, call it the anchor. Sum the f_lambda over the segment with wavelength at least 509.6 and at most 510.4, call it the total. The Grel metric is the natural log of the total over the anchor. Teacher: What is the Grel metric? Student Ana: 1.6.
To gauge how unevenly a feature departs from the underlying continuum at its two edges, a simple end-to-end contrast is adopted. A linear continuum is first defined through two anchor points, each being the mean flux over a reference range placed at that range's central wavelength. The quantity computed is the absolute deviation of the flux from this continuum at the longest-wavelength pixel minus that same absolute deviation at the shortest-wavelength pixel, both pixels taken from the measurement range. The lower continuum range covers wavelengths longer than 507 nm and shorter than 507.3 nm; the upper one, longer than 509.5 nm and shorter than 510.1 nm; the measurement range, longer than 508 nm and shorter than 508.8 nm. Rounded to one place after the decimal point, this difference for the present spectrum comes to -3.8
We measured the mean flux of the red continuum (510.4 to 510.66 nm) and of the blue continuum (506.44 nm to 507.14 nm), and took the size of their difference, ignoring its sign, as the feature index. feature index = 1.3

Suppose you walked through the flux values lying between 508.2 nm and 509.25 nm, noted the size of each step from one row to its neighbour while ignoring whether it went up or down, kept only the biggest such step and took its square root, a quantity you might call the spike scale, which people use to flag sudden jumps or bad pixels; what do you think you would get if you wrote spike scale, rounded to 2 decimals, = 1.73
